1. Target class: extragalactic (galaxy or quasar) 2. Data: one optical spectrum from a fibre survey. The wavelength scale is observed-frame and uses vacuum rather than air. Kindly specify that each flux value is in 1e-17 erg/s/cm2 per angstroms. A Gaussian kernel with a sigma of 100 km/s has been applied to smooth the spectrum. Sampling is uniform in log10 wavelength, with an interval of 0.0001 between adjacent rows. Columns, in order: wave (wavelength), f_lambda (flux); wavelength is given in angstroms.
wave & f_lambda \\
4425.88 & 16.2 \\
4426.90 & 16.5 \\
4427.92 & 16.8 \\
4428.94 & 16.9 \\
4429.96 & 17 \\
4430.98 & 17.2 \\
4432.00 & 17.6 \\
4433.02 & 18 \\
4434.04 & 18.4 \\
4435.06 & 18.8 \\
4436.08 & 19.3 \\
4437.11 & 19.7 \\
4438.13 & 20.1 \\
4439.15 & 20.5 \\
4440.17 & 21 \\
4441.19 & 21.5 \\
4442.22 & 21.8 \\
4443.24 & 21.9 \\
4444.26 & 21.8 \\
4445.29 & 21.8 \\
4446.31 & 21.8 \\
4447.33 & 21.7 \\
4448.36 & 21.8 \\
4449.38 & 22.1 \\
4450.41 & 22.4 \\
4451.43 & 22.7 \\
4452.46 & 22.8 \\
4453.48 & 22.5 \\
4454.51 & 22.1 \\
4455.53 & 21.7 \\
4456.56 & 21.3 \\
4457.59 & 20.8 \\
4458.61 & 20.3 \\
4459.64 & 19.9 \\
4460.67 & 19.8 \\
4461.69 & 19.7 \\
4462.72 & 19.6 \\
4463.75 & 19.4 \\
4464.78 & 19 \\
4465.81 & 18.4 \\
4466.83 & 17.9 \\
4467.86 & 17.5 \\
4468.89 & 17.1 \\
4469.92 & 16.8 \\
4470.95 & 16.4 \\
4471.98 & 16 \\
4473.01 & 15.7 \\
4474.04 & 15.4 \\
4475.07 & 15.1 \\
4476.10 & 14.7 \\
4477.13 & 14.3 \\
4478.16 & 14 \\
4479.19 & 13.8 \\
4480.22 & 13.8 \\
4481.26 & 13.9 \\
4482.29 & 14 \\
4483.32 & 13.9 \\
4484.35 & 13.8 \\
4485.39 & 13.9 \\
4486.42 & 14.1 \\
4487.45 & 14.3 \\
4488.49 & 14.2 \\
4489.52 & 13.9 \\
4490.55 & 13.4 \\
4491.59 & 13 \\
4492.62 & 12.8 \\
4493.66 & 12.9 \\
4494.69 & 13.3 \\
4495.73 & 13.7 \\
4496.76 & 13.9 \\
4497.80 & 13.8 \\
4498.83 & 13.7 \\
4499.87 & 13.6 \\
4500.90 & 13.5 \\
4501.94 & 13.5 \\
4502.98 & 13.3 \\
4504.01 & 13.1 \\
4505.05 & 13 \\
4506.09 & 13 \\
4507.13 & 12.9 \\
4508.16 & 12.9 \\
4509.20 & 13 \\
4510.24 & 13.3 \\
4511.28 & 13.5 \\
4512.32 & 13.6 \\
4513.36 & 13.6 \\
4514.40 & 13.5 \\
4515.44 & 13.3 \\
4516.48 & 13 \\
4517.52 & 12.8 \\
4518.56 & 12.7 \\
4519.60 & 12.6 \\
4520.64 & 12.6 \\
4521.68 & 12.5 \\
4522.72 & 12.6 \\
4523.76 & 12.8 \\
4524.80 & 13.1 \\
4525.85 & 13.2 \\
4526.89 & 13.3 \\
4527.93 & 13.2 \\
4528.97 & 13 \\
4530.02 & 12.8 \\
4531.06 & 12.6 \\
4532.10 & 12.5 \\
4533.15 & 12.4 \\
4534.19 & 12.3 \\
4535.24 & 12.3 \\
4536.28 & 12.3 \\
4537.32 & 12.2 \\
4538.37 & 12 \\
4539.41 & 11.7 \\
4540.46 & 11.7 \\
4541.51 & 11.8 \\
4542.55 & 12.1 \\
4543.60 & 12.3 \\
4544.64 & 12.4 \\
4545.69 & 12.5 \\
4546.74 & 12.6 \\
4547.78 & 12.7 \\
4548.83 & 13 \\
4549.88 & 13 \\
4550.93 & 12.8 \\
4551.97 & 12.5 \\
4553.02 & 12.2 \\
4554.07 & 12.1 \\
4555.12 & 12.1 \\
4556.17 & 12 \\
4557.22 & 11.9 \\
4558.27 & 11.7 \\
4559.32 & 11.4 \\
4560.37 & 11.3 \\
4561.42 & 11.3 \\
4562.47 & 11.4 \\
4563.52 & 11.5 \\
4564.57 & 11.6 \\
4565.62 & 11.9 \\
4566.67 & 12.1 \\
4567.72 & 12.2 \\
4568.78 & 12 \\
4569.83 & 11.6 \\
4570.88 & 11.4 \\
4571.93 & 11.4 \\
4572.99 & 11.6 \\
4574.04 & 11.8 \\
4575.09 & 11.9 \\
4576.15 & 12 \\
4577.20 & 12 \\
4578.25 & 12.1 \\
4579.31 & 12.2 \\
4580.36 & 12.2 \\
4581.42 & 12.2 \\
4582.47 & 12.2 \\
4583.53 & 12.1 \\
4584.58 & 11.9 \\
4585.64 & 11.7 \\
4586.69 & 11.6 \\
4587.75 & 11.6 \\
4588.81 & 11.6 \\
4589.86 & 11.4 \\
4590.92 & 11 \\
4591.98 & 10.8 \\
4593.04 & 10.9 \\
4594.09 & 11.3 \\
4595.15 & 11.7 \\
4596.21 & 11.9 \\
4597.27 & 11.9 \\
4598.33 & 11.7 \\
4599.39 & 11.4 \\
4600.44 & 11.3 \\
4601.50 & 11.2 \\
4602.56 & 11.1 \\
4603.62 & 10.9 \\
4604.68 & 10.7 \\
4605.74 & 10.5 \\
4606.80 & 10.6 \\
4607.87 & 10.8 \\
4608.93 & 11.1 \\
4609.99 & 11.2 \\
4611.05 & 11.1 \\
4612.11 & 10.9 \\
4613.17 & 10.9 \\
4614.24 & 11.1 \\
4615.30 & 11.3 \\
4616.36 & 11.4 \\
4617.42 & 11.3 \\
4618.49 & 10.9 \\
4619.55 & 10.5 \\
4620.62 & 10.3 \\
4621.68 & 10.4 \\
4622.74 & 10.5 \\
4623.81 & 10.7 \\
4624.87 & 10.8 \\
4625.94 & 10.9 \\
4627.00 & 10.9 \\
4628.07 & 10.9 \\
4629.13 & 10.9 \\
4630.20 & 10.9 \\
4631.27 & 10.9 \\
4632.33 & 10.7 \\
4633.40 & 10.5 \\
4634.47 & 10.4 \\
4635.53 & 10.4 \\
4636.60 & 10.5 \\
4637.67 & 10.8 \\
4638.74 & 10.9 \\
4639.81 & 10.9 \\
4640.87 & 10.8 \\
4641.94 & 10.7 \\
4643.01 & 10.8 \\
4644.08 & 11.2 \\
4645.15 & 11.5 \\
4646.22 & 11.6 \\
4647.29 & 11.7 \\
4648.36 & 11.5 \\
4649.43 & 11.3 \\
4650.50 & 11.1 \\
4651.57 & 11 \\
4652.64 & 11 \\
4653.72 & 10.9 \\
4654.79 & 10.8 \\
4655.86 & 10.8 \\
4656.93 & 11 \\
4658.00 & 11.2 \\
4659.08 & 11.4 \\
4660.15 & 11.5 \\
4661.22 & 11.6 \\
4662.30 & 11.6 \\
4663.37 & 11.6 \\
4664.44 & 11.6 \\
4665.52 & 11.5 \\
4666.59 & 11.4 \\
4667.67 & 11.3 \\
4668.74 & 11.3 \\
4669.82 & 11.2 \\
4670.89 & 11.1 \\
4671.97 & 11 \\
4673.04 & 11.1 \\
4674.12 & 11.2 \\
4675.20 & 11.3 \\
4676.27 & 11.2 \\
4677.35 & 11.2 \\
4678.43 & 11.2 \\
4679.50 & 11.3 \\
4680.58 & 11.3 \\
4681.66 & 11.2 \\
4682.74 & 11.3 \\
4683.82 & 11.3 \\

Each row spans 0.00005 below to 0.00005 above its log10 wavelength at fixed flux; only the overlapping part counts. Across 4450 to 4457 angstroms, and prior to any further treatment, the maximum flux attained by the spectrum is 22.8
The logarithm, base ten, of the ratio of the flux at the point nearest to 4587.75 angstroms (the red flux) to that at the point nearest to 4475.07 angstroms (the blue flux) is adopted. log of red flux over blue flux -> -0.11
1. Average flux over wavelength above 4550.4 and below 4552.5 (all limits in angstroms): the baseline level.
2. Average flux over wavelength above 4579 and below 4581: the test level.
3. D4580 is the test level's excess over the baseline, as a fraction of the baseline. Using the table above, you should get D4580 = -0.04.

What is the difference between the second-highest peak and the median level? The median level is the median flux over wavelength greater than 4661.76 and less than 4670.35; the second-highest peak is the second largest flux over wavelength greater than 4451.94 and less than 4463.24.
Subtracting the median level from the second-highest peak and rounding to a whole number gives 11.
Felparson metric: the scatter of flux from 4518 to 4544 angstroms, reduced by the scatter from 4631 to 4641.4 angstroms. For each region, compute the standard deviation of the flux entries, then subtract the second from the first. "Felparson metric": 0.2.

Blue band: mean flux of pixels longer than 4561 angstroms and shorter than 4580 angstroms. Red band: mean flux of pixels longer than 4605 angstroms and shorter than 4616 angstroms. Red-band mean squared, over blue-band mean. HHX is 10.2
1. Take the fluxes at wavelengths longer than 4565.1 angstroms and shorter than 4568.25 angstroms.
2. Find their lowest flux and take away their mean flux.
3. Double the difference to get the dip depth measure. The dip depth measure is -0.33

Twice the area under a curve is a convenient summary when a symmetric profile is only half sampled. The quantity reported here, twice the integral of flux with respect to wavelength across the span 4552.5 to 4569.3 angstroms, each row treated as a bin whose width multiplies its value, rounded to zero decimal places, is 396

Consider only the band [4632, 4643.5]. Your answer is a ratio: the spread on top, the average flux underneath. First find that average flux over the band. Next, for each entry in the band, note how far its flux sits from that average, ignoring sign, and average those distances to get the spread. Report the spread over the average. 0.015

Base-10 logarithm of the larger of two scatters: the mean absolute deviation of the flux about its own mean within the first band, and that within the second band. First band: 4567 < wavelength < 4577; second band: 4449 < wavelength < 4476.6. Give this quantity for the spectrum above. 0.34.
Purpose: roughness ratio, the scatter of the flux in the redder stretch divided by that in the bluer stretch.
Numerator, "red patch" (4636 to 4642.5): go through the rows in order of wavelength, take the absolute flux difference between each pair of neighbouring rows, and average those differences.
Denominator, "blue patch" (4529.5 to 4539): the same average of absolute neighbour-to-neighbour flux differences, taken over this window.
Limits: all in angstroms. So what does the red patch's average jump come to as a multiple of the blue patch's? 1.2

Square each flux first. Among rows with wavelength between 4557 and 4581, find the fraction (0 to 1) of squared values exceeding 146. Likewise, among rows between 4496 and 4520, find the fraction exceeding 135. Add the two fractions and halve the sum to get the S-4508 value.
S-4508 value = 0.6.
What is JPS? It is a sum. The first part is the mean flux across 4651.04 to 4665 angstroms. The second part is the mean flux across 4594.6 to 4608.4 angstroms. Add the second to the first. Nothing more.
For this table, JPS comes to 22.4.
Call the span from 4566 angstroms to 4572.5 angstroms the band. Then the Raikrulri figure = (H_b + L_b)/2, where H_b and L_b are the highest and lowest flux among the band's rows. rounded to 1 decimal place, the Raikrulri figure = 11.8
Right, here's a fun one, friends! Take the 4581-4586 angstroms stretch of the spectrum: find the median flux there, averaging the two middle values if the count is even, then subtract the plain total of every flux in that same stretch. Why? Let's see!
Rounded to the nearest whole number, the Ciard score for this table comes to -48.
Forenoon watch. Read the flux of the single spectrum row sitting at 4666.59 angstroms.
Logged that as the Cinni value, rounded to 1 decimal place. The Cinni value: 11.4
